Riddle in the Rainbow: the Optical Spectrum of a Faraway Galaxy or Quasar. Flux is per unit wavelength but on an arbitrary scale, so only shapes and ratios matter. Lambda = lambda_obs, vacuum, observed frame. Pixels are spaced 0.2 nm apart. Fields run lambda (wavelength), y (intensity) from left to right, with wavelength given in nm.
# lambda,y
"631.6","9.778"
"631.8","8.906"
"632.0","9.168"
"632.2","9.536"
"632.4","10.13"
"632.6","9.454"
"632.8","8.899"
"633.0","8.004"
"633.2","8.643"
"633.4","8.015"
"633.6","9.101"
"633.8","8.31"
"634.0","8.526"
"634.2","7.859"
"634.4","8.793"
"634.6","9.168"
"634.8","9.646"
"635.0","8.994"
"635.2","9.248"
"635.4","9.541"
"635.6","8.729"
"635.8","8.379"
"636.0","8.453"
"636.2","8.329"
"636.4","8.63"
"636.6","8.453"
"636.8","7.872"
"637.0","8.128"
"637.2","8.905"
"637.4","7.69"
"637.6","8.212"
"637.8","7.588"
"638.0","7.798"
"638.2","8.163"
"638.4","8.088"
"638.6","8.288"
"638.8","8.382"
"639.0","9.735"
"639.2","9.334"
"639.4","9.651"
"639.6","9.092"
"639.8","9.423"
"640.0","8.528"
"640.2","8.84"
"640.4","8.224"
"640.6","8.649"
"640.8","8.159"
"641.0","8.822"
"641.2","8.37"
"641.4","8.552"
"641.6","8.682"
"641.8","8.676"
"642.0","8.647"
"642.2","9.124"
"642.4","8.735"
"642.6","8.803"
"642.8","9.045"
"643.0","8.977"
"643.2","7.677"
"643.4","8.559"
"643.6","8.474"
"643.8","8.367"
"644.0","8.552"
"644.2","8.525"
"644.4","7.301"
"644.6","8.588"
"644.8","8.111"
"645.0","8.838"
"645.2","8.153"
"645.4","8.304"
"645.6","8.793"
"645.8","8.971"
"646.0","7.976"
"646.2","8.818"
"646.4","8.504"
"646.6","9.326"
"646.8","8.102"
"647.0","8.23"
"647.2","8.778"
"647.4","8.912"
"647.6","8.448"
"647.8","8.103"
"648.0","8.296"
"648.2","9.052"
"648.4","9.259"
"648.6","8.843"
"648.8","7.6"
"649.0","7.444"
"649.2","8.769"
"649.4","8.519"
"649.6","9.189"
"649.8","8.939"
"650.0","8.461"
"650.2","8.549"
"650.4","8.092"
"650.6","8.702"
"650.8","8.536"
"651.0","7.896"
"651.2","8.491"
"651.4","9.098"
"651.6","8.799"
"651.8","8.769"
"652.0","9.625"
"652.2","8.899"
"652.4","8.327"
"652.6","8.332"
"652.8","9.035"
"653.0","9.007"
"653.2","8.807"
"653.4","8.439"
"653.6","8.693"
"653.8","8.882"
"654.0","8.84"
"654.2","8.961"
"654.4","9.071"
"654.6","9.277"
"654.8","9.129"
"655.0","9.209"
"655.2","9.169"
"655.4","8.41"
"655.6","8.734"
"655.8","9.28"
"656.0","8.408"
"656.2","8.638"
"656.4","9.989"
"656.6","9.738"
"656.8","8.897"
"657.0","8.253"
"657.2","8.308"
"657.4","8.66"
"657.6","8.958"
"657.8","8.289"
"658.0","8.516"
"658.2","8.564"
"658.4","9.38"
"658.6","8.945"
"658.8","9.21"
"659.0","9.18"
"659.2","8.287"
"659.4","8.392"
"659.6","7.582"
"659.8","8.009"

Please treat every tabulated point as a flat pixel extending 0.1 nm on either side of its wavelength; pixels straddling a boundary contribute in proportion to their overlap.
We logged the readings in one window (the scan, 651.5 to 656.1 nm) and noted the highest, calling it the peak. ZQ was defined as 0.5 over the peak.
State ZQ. 0.0519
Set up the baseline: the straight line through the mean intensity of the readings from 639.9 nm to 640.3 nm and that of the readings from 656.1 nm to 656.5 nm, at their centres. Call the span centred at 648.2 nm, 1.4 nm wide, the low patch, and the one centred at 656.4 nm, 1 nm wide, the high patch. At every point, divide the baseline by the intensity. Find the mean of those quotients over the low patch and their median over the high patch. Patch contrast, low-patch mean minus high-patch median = 0.012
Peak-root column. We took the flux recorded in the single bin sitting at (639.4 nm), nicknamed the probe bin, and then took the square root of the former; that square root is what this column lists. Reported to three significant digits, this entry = 3.11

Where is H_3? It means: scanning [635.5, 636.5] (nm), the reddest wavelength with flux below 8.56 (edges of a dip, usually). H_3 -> 636.2 nm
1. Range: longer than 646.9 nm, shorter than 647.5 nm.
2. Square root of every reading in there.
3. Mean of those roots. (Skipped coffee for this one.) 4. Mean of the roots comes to 2.94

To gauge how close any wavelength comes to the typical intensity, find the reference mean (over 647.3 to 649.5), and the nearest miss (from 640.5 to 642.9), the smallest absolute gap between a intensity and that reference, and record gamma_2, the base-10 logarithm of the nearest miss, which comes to -1.1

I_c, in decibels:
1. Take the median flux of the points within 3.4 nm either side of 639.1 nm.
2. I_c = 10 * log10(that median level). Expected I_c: 9.29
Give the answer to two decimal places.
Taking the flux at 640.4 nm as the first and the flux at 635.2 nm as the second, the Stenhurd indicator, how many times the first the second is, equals 1.12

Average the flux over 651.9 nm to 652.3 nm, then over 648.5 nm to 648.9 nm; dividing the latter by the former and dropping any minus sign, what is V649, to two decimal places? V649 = 0.89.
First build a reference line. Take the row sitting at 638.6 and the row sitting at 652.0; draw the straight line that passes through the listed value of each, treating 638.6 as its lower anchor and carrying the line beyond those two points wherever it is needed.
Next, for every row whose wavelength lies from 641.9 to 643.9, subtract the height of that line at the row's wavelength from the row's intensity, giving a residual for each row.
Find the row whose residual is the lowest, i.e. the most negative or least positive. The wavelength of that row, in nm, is 643.2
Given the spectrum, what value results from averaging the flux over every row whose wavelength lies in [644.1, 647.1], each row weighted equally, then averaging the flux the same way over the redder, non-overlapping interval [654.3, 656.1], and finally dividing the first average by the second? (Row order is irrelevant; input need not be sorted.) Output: 0.94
